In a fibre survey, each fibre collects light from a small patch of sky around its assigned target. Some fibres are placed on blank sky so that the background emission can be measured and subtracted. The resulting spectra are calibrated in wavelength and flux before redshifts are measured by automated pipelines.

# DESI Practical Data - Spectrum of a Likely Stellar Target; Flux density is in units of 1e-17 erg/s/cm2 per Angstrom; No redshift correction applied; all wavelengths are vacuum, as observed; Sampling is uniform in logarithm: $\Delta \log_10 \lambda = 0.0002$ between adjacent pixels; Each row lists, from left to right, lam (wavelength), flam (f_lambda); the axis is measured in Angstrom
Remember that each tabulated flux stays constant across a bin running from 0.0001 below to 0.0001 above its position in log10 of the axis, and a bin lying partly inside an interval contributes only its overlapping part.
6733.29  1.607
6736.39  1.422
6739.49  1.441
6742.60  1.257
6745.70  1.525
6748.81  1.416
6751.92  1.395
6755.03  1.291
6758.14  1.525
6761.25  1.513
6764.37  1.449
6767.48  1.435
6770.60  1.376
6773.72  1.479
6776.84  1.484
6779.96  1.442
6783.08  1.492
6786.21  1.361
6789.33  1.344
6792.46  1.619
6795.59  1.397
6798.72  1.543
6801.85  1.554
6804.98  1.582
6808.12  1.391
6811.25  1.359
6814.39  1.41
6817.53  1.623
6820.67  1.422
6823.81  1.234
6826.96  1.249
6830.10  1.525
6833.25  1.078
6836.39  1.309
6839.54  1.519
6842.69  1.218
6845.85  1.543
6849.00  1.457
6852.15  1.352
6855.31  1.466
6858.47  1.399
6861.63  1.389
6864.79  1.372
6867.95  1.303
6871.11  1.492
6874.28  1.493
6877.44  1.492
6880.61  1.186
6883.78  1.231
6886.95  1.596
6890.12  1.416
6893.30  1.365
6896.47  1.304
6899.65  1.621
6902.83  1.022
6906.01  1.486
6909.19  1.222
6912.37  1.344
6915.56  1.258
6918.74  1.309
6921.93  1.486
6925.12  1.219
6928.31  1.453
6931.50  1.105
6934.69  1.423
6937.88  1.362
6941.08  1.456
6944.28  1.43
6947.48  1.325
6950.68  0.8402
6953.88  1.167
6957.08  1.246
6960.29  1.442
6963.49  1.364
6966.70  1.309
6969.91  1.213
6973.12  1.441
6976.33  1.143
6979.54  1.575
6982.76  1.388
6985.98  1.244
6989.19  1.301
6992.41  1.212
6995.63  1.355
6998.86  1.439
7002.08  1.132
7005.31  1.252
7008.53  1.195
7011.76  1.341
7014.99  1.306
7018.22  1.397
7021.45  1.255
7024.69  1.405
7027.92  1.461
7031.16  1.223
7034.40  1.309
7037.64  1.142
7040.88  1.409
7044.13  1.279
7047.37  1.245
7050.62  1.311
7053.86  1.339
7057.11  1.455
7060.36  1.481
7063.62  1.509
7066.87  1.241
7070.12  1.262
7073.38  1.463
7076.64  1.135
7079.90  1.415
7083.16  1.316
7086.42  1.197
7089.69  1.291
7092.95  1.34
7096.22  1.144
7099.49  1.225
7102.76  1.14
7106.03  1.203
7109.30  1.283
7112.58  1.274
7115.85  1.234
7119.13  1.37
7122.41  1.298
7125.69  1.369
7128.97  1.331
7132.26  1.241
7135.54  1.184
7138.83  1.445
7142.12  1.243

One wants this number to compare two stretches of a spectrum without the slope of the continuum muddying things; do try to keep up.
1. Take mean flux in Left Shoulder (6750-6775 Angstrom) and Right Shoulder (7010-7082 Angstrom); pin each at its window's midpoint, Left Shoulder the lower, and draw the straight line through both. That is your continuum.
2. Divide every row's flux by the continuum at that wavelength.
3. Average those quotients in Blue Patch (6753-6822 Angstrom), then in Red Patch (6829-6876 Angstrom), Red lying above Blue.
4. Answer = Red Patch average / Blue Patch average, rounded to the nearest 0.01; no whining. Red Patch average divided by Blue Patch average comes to 0.97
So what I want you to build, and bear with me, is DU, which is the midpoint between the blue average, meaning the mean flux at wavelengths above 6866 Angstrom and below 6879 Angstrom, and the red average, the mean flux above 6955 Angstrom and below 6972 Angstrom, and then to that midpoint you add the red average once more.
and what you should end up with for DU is 2.69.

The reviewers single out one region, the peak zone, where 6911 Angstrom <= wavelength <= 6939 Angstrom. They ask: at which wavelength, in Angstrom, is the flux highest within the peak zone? 6921.93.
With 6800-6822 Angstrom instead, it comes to 6817.53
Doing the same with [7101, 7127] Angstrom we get 7119.13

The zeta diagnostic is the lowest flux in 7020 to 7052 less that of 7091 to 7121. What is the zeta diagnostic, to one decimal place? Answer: 0.0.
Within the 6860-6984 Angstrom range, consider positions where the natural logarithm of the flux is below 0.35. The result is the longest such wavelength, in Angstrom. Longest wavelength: 6982.76 Angstrom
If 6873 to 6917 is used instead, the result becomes 6915.56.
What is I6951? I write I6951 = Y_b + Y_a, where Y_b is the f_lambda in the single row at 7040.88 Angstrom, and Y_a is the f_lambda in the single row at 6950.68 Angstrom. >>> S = 2.25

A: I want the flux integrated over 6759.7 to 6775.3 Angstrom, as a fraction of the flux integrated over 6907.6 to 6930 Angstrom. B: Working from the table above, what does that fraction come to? 0.76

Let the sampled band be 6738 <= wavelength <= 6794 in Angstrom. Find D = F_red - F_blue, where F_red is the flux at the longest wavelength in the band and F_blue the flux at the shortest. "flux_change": 0.18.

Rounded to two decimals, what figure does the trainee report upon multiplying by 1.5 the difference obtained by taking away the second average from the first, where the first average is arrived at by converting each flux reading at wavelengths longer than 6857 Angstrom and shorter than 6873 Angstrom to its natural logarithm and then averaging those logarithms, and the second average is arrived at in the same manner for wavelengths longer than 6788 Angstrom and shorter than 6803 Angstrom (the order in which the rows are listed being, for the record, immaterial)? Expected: -0.10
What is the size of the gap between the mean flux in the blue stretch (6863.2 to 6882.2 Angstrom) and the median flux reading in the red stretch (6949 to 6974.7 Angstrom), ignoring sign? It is 0.11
